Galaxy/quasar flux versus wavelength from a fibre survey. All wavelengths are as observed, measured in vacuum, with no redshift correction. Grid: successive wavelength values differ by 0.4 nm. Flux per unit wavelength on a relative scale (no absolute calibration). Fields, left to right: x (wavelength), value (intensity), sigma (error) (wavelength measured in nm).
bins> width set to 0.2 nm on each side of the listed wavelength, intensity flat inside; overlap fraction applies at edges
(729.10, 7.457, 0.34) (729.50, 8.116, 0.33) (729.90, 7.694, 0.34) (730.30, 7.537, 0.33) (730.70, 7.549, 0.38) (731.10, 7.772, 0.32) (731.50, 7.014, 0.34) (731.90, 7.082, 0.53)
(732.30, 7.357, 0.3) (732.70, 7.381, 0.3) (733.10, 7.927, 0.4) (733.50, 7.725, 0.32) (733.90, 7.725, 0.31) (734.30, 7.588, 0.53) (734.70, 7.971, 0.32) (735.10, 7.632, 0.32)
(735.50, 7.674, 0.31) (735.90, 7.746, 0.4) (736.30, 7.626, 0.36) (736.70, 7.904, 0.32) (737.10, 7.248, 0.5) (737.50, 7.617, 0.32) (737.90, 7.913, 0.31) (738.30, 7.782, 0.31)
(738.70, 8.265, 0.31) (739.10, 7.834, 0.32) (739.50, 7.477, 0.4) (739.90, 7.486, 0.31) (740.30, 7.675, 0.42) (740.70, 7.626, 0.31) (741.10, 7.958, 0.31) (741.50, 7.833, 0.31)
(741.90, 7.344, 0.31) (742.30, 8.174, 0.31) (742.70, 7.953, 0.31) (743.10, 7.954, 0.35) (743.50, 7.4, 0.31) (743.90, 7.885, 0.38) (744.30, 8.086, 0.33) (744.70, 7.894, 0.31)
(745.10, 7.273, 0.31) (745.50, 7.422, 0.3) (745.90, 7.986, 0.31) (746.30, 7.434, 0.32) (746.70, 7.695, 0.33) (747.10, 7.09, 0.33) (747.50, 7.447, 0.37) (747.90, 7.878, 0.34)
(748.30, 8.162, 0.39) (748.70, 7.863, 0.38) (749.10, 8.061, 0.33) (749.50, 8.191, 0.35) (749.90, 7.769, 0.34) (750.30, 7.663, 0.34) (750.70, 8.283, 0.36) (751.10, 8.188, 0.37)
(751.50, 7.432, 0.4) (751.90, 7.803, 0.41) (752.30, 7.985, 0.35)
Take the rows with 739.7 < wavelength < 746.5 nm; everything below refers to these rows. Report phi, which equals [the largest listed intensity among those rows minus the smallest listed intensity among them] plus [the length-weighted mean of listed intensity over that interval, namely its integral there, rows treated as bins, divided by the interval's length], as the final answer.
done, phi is 8.63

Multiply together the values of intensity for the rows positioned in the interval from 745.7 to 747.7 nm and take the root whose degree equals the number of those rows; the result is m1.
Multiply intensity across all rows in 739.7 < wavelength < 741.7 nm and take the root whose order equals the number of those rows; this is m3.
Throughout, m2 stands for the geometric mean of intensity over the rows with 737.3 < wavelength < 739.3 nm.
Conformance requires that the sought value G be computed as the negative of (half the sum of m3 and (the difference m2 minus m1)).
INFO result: -4.03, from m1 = 7.52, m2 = 7.88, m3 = 7.71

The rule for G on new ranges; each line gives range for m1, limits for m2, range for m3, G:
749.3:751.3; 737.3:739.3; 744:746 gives -3.79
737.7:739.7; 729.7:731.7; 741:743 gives -3.75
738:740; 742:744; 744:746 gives -3.92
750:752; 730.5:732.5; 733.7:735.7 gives -3.60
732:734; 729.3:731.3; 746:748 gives -3.81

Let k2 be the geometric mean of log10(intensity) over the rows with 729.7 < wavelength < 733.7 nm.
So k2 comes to 0.875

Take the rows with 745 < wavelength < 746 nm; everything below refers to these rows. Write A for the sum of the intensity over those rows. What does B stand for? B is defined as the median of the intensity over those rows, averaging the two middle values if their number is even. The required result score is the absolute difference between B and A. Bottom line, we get 15.26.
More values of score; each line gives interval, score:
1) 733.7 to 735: 15.56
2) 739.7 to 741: 15.16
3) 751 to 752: 15.62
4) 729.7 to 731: 15.23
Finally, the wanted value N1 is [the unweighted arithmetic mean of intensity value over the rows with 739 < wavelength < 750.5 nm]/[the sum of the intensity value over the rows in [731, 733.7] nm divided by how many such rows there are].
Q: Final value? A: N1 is 1.04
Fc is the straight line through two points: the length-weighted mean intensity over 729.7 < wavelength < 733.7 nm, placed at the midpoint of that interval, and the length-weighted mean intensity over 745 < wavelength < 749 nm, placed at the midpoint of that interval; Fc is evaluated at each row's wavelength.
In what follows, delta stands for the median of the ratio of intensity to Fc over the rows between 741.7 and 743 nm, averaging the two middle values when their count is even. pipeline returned 1.05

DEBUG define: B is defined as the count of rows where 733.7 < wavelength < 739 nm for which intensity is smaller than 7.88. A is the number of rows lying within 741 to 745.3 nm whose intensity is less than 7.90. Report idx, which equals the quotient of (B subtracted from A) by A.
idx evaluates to -0.5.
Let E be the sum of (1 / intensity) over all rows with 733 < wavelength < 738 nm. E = 1.69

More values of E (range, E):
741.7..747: 1.68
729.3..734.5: 1.72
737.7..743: 1.67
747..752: 1.66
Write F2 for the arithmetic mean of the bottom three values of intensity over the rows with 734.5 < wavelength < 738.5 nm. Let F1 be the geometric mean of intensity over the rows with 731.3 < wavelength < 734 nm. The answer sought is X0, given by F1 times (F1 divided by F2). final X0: 7.4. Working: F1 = 7.5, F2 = 7.50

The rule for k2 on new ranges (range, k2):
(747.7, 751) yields 0.902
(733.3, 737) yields 0.888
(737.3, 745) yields 0.892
